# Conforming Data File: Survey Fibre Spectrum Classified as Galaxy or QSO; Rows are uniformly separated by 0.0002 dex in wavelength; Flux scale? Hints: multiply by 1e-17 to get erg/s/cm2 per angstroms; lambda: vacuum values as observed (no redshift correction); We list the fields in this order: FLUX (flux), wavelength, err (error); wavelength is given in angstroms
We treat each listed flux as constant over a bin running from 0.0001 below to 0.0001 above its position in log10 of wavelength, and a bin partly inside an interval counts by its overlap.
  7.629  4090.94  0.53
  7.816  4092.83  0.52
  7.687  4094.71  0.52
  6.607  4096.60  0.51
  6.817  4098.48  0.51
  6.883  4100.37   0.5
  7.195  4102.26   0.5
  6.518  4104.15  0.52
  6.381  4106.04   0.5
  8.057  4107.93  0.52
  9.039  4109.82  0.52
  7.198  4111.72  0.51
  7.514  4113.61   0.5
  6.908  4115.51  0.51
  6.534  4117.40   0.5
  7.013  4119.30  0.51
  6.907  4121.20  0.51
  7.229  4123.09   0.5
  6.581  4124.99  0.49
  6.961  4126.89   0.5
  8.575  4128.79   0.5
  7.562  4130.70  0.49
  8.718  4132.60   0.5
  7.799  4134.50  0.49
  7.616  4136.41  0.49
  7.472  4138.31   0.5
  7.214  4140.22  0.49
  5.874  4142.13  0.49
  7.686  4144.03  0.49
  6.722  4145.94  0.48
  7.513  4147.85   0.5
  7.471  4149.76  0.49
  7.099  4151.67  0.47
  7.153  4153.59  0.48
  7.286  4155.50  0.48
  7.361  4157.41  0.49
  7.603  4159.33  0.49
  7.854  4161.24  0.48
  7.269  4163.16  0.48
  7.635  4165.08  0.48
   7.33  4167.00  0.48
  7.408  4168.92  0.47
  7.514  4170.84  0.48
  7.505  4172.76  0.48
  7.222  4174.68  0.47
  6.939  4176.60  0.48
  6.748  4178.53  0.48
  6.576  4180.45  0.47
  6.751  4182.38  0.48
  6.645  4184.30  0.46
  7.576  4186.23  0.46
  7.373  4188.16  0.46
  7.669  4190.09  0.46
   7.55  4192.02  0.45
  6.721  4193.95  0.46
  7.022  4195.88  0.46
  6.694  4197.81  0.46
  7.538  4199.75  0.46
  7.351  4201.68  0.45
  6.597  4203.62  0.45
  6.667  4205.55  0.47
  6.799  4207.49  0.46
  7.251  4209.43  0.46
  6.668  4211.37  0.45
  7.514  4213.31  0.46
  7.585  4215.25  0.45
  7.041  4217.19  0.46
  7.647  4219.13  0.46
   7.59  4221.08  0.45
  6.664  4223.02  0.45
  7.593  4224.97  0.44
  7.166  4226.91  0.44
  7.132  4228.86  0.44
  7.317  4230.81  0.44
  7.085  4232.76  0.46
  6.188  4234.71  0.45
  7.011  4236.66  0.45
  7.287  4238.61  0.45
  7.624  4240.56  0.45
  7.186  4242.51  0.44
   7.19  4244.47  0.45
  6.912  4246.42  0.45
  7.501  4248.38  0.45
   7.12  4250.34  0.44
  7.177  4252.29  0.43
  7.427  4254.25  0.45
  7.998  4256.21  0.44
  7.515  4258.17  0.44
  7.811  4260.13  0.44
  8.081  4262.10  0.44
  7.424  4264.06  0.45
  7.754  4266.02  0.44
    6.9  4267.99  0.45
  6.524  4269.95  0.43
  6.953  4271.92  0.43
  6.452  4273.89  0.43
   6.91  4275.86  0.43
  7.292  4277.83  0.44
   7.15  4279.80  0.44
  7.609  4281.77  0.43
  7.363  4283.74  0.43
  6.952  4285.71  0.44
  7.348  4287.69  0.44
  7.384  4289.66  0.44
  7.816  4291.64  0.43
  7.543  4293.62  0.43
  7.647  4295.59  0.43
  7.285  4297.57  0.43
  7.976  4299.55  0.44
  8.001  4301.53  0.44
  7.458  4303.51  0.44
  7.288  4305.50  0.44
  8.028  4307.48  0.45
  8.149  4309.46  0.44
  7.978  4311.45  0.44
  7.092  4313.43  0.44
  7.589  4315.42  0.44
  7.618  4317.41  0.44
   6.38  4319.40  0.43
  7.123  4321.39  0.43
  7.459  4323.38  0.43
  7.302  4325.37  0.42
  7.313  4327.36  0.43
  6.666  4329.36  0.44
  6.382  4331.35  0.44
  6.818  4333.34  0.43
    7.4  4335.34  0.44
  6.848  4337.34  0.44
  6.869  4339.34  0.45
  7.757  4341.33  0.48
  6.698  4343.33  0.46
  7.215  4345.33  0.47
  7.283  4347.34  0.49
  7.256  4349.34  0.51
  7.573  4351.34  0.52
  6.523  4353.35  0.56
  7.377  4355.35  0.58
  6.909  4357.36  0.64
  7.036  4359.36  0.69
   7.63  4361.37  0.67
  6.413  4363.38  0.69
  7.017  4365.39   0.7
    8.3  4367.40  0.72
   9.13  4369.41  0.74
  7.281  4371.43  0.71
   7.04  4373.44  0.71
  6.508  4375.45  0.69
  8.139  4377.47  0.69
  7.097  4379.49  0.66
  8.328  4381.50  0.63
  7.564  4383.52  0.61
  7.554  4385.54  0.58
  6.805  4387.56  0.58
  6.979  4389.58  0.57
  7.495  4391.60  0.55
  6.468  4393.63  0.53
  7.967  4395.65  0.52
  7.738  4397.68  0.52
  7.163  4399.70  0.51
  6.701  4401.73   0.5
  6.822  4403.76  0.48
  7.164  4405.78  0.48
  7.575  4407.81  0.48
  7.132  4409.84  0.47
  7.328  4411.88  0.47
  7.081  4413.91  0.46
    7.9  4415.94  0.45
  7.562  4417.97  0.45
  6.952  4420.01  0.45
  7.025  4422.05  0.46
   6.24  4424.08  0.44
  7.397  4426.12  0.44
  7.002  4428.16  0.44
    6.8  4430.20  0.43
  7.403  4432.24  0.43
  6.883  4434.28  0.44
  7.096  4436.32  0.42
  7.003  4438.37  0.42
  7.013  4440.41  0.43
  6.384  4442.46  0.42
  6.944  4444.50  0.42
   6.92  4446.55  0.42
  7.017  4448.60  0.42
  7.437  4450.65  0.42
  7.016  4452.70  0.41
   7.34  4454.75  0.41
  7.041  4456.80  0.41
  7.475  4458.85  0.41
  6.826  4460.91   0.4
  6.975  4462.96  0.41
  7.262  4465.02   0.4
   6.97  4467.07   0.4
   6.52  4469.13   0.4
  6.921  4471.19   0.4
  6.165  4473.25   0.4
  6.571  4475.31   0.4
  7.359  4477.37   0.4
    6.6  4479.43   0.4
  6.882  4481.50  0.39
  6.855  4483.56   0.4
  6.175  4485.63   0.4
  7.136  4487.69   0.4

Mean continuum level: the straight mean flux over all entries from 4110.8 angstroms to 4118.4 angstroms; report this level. 7.04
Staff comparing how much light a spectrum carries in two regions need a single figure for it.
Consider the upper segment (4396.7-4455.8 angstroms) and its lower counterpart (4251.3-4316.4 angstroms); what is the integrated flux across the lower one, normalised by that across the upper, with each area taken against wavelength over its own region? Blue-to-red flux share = 1.2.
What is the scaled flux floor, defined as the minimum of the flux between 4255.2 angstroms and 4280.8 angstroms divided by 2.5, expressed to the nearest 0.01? 2.58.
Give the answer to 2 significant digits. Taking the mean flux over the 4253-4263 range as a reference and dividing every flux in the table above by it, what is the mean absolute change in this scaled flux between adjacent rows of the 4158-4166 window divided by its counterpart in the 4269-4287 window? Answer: 1.1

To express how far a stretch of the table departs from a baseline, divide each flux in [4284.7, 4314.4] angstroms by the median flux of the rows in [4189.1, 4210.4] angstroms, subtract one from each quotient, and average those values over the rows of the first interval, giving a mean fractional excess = 0.082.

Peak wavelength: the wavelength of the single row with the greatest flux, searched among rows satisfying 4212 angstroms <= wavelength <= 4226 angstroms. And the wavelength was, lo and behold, 4219.13 angstroms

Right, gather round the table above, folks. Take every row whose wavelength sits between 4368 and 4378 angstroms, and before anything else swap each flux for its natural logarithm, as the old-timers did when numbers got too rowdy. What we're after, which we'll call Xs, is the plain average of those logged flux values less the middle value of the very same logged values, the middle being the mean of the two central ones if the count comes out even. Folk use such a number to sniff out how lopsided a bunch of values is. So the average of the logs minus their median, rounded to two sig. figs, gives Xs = 0.038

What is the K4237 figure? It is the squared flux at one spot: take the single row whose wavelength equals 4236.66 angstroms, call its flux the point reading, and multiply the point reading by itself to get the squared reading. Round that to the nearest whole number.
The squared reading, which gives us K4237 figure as 49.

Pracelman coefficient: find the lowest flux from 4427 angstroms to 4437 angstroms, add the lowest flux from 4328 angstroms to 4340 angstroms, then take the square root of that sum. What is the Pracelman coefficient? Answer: 3.63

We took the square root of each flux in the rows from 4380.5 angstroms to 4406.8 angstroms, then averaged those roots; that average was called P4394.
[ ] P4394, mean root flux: 2.698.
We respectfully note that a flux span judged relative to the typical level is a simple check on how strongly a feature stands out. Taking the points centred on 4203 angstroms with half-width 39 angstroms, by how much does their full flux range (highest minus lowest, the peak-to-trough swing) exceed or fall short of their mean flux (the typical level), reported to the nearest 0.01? -5.67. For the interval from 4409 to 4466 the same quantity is -5.43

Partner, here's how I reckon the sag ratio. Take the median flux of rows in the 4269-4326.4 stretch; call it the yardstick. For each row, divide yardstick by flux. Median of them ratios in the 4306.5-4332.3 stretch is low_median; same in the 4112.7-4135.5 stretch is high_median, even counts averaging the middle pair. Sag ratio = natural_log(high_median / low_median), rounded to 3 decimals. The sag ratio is 0.027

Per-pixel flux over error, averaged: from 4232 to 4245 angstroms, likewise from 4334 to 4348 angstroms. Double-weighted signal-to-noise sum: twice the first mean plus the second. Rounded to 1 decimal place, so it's 47.0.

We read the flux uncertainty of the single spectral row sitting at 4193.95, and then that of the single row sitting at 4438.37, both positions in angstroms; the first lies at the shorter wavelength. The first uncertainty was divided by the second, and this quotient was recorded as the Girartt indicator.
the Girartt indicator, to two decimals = 1.10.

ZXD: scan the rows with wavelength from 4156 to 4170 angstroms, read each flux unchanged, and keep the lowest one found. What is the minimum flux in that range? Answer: 7.269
